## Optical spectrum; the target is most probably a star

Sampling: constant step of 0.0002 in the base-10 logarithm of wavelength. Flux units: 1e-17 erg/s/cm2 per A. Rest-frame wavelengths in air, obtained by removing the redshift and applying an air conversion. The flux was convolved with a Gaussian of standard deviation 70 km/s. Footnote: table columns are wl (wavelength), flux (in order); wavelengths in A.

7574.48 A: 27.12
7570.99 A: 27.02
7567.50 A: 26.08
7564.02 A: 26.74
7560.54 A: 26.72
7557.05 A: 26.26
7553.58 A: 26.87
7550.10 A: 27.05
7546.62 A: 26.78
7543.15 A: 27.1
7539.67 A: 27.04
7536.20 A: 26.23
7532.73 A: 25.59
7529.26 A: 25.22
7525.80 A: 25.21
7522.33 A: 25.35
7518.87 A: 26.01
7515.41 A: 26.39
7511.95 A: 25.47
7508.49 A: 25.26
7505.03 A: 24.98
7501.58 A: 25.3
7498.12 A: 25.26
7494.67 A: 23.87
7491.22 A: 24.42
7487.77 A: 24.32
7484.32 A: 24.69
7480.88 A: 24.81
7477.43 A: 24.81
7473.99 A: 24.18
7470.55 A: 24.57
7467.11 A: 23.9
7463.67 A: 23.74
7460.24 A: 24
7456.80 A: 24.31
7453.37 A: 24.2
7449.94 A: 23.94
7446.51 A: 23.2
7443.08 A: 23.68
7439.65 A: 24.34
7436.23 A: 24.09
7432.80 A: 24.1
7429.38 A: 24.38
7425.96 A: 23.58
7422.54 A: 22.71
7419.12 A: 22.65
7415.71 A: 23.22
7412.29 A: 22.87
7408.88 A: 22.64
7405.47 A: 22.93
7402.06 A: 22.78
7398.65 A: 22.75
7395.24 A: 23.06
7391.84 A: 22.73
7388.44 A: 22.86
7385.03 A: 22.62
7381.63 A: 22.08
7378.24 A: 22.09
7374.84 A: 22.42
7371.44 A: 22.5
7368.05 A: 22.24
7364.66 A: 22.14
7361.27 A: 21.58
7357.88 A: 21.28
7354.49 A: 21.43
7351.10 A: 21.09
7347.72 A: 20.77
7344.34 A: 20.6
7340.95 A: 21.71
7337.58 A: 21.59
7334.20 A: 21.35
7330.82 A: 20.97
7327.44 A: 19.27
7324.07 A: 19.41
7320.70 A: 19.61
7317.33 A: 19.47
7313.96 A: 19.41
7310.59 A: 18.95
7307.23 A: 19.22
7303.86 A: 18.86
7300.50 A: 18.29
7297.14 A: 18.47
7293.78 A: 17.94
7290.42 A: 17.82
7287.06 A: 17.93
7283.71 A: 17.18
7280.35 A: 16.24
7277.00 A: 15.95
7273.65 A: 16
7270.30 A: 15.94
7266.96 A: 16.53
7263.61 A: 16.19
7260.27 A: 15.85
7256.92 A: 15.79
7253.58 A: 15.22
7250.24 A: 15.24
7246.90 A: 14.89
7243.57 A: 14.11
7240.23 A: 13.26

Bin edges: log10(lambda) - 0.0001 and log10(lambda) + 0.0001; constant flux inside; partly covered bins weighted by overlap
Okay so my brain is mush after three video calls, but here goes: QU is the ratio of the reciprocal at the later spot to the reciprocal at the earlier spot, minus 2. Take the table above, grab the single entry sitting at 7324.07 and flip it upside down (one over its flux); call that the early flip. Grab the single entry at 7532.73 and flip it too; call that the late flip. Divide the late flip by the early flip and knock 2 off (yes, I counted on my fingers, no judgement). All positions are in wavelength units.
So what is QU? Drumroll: -1.24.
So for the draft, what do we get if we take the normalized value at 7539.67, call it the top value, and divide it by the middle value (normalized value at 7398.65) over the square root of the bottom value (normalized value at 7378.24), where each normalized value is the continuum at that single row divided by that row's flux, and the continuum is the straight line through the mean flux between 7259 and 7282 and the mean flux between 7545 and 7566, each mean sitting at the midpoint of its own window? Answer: 1.01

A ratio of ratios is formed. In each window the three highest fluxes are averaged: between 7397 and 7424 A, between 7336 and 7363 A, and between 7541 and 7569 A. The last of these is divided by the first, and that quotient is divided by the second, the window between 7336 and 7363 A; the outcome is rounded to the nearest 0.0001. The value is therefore 0.0543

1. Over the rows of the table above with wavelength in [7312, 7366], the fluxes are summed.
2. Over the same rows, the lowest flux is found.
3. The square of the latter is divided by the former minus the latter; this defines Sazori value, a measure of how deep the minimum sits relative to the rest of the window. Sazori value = 1.2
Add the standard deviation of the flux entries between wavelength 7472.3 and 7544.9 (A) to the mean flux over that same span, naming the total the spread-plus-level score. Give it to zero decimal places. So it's 26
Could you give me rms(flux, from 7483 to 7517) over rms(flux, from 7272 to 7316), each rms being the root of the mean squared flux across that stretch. 1.40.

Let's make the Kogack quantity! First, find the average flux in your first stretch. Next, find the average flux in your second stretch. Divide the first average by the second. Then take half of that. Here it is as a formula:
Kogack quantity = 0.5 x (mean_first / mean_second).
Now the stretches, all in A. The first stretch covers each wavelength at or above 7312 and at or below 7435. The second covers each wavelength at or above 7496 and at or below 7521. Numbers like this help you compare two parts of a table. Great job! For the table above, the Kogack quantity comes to 0.43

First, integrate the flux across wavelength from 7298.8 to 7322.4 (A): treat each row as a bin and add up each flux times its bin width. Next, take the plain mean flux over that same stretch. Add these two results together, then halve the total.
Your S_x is 235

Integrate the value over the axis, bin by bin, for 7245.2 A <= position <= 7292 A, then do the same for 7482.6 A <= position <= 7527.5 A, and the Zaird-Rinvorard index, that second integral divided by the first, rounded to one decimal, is 1.5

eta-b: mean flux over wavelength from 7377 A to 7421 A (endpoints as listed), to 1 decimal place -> 22.7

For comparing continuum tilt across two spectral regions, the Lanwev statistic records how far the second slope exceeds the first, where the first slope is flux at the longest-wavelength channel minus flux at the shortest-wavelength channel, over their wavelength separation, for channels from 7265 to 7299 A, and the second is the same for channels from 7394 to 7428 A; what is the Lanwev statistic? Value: -0.047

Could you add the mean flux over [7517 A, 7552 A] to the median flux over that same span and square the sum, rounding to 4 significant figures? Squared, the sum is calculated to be 2733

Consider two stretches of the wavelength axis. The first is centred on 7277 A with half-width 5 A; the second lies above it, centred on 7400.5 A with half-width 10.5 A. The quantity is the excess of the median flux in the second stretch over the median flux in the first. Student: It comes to 6.8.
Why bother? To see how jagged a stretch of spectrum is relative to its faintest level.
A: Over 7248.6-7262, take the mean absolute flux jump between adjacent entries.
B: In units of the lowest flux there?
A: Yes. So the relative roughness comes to 0.0142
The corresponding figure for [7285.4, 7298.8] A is 0.0142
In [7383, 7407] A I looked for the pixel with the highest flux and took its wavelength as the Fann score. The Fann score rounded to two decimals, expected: 7395.24 A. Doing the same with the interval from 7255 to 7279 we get 7266.96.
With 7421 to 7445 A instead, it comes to 7429.38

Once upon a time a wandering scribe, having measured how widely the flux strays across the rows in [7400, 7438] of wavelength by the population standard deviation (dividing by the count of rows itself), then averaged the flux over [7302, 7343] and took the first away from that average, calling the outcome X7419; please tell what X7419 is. 19.4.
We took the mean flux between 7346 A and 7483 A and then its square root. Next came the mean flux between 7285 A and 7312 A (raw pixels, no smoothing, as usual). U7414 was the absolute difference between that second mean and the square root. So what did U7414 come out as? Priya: 14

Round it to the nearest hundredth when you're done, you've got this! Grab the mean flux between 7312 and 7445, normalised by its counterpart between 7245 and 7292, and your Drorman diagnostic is 1.36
